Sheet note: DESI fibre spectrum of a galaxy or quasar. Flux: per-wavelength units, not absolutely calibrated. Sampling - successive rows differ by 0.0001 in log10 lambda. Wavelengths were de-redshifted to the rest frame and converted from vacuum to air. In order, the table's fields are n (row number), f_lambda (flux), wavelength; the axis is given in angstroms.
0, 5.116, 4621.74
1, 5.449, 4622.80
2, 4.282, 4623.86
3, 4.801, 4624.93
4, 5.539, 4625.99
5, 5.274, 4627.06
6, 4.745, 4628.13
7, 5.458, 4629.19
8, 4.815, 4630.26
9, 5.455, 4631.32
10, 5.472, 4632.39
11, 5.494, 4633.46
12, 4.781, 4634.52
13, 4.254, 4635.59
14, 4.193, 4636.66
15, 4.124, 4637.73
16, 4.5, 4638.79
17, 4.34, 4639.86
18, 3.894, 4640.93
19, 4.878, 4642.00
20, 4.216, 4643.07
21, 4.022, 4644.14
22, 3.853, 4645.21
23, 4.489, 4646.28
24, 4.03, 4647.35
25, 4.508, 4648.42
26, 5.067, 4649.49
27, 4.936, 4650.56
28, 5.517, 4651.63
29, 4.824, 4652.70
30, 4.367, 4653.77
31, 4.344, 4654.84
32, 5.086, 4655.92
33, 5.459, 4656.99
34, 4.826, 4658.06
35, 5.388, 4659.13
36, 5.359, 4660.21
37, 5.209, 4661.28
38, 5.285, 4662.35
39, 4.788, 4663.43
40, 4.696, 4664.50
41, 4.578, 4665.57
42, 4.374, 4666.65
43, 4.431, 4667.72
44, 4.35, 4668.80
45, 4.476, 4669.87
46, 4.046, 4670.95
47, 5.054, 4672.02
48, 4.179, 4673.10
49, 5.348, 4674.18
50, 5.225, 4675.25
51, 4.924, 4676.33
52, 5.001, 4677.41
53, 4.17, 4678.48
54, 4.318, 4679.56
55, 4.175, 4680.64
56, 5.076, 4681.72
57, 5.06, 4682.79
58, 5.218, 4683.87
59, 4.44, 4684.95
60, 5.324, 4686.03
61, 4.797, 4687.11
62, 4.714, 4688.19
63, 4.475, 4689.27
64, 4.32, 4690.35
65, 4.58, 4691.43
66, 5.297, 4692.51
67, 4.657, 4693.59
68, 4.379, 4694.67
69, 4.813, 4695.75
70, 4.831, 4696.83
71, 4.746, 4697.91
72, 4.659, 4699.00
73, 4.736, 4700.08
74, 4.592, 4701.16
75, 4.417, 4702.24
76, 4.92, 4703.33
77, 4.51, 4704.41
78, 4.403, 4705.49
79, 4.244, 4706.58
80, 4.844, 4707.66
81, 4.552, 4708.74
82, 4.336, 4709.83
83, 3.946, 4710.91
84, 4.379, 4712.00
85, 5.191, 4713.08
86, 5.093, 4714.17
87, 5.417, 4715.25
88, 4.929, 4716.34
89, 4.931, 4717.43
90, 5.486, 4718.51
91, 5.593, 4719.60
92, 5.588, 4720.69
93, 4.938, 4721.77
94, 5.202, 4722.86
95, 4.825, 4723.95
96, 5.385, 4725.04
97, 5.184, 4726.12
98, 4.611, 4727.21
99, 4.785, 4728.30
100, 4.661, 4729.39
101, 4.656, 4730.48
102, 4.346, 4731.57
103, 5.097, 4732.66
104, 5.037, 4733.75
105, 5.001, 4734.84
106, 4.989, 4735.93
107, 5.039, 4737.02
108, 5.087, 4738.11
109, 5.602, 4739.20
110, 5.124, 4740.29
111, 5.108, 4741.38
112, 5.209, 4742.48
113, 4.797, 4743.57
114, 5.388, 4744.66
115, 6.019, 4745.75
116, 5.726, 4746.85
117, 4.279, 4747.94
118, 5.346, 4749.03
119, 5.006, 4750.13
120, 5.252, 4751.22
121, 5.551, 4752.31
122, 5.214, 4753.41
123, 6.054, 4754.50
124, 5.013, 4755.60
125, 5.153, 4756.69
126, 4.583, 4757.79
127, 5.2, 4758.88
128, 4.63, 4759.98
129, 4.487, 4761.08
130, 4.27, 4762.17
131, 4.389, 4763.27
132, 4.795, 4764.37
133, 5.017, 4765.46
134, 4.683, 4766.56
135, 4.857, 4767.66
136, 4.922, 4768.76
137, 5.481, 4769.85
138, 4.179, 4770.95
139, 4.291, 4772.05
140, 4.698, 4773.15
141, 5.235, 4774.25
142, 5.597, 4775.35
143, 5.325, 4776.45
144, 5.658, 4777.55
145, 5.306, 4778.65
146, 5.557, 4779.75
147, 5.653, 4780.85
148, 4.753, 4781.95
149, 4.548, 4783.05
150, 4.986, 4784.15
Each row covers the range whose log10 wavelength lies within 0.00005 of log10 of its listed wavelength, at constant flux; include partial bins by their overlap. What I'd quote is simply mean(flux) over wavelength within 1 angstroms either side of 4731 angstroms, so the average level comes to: 4.5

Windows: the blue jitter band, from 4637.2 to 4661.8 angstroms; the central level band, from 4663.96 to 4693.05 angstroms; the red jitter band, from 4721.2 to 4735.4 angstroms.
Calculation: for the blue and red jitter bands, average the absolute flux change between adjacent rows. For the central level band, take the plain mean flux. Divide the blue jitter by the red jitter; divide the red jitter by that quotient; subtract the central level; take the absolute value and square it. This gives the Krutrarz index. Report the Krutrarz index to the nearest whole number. 20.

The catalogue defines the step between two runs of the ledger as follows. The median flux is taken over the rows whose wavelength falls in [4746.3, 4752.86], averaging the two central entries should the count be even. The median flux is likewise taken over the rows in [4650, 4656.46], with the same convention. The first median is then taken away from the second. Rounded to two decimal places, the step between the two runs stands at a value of -0.42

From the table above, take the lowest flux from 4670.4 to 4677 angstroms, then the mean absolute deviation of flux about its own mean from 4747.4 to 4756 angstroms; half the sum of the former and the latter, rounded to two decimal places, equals 2.19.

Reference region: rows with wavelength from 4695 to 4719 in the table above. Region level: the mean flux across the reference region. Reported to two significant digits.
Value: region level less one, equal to 3.7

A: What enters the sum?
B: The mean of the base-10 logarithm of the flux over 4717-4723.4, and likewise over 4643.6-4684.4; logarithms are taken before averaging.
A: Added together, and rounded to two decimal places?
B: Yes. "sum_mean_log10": 1.40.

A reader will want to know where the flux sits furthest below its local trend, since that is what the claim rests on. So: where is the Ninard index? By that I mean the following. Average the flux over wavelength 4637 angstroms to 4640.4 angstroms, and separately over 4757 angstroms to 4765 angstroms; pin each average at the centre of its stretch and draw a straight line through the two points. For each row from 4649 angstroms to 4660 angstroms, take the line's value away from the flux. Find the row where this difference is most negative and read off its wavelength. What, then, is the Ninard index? 4654.84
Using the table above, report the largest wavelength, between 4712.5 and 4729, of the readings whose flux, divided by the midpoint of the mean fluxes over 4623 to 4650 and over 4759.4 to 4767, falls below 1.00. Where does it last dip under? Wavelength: 4727.21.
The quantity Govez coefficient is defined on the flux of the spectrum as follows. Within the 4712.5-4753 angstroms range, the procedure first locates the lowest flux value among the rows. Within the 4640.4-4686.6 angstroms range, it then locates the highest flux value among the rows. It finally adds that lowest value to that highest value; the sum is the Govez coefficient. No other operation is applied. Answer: 9.8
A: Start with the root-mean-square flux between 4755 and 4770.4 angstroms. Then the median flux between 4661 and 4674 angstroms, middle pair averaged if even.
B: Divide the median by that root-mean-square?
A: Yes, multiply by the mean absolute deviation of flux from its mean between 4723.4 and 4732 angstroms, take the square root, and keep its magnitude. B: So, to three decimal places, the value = 0.478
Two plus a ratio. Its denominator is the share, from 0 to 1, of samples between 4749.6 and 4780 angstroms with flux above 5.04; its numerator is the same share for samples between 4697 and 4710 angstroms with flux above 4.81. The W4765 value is 2.4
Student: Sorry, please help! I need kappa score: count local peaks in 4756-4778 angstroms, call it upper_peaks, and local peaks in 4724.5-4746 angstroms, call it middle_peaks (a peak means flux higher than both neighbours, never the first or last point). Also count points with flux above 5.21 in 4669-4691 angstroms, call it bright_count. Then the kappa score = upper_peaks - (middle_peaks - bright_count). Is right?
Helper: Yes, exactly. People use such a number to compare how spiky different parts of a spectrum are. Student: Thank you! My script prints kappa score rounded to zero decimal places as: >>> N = 4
